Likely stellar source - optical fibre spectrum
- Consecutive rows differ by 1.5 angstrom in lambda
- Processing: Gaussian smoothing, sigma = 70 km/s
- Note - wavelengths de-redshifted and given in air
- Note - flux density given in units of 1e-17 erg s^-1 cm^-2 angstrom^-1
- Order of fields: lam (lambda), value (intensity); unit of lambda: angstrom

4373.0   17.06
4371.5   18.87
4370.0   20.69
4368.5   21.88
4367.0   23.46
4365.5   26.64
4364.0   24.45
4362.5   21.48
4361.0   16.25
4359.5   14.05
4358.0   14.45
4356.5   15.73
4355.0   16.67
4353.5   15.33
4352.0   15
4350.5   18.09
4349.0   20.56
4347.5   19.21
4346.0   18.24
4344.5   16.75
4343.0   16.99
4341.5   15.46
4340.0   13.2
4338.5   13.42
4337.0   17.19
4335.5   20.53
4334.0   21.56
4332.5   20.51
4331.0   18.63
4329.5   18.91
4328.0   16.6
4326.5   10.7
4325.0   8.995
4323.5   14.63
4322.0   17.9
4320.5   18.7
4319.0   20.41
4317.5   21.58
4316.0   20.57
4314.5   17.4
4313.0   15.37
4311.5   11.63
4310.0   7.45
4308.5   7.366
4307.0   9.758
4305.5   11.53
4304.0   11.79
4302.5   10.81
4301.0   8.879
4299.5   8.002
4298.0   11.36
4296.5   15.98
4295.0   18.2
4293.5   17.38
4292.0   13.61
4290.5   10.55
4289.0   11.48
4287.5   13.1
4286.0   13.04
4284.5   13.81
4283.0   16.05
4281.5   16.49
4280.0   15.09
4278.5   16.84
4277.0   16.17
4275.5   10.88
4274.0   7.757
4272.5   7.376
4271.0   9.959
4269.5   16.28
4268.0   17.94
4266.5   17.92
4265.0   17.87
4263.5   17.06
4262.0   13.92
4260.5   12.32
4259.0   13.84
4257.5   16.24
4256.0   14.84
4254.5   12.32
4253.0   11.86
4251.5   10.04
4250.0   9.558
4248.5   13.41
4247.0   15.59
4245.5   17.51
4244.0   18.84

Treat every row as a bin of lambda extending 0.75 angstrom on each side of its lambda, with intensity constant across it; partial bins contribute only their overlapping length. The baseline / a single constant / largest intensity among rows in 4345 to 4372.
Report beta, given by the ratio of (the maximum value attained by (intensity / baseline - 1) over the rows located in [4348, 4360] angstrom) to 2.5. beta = -0.09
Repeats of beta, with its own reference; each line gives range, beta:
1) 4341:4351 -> -0.09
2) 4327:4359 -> -0.08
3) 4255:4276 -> -0.13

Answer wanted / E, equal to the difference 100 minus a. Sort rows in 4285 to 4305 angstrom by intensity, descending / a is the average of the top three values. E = 82.8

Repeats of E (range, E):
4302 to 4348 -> 78.8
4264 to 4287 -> 82.1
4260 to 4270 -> 82.1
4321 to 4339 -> 79.1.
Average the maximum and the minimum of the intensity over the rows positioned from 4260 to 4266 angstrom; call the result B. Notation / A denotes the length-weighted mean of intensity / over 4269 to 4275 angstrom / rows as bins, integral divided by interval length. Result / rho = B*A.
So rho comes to 153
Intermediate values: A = 10.1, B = 15.1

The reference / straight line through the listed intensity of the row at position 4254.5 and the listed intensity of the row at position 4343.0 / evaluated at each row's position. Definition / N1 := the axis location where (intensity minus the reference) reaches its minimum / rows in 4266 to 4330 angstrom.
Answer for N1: 4308.5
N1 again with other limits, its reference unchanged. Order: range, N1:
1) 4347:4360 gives 4359.5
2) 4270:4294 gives 4272.5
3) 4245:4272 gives 4271.0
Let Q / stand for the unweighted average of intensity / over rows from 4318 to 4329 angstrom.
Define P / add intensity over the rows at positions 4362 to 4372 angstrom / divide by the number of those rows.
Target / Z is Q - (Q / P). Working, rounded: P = 22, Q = 15.4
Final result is 14.7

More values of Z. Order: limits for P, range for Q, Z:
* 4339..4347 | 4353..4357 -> 14.9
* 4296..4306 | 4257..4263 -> 12.8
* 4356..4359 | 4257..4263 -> 13.1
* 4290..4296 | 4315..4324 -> 17.7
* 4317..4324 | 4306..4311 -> 7.8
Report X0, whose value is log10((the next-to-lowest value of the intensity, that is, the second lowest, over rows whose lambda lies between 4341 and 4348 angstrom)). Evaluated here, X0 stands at 1.22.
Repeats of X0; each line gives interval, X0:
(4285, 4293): 1.06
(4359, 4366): 1.21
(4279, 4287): 1.14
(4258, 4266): 1.14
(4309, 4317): 1.07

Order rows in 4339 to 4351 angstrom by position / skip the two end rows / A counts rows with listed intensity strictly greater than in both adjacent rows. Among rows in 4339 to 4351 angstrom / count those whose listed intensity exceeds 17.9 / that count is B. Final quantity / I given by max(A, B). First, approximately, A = 2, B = 4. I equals 4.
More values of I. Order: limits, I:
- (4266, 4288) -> 3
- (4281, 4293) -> 1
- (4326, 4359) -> 9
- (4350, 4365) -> 3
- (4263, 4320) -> 7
